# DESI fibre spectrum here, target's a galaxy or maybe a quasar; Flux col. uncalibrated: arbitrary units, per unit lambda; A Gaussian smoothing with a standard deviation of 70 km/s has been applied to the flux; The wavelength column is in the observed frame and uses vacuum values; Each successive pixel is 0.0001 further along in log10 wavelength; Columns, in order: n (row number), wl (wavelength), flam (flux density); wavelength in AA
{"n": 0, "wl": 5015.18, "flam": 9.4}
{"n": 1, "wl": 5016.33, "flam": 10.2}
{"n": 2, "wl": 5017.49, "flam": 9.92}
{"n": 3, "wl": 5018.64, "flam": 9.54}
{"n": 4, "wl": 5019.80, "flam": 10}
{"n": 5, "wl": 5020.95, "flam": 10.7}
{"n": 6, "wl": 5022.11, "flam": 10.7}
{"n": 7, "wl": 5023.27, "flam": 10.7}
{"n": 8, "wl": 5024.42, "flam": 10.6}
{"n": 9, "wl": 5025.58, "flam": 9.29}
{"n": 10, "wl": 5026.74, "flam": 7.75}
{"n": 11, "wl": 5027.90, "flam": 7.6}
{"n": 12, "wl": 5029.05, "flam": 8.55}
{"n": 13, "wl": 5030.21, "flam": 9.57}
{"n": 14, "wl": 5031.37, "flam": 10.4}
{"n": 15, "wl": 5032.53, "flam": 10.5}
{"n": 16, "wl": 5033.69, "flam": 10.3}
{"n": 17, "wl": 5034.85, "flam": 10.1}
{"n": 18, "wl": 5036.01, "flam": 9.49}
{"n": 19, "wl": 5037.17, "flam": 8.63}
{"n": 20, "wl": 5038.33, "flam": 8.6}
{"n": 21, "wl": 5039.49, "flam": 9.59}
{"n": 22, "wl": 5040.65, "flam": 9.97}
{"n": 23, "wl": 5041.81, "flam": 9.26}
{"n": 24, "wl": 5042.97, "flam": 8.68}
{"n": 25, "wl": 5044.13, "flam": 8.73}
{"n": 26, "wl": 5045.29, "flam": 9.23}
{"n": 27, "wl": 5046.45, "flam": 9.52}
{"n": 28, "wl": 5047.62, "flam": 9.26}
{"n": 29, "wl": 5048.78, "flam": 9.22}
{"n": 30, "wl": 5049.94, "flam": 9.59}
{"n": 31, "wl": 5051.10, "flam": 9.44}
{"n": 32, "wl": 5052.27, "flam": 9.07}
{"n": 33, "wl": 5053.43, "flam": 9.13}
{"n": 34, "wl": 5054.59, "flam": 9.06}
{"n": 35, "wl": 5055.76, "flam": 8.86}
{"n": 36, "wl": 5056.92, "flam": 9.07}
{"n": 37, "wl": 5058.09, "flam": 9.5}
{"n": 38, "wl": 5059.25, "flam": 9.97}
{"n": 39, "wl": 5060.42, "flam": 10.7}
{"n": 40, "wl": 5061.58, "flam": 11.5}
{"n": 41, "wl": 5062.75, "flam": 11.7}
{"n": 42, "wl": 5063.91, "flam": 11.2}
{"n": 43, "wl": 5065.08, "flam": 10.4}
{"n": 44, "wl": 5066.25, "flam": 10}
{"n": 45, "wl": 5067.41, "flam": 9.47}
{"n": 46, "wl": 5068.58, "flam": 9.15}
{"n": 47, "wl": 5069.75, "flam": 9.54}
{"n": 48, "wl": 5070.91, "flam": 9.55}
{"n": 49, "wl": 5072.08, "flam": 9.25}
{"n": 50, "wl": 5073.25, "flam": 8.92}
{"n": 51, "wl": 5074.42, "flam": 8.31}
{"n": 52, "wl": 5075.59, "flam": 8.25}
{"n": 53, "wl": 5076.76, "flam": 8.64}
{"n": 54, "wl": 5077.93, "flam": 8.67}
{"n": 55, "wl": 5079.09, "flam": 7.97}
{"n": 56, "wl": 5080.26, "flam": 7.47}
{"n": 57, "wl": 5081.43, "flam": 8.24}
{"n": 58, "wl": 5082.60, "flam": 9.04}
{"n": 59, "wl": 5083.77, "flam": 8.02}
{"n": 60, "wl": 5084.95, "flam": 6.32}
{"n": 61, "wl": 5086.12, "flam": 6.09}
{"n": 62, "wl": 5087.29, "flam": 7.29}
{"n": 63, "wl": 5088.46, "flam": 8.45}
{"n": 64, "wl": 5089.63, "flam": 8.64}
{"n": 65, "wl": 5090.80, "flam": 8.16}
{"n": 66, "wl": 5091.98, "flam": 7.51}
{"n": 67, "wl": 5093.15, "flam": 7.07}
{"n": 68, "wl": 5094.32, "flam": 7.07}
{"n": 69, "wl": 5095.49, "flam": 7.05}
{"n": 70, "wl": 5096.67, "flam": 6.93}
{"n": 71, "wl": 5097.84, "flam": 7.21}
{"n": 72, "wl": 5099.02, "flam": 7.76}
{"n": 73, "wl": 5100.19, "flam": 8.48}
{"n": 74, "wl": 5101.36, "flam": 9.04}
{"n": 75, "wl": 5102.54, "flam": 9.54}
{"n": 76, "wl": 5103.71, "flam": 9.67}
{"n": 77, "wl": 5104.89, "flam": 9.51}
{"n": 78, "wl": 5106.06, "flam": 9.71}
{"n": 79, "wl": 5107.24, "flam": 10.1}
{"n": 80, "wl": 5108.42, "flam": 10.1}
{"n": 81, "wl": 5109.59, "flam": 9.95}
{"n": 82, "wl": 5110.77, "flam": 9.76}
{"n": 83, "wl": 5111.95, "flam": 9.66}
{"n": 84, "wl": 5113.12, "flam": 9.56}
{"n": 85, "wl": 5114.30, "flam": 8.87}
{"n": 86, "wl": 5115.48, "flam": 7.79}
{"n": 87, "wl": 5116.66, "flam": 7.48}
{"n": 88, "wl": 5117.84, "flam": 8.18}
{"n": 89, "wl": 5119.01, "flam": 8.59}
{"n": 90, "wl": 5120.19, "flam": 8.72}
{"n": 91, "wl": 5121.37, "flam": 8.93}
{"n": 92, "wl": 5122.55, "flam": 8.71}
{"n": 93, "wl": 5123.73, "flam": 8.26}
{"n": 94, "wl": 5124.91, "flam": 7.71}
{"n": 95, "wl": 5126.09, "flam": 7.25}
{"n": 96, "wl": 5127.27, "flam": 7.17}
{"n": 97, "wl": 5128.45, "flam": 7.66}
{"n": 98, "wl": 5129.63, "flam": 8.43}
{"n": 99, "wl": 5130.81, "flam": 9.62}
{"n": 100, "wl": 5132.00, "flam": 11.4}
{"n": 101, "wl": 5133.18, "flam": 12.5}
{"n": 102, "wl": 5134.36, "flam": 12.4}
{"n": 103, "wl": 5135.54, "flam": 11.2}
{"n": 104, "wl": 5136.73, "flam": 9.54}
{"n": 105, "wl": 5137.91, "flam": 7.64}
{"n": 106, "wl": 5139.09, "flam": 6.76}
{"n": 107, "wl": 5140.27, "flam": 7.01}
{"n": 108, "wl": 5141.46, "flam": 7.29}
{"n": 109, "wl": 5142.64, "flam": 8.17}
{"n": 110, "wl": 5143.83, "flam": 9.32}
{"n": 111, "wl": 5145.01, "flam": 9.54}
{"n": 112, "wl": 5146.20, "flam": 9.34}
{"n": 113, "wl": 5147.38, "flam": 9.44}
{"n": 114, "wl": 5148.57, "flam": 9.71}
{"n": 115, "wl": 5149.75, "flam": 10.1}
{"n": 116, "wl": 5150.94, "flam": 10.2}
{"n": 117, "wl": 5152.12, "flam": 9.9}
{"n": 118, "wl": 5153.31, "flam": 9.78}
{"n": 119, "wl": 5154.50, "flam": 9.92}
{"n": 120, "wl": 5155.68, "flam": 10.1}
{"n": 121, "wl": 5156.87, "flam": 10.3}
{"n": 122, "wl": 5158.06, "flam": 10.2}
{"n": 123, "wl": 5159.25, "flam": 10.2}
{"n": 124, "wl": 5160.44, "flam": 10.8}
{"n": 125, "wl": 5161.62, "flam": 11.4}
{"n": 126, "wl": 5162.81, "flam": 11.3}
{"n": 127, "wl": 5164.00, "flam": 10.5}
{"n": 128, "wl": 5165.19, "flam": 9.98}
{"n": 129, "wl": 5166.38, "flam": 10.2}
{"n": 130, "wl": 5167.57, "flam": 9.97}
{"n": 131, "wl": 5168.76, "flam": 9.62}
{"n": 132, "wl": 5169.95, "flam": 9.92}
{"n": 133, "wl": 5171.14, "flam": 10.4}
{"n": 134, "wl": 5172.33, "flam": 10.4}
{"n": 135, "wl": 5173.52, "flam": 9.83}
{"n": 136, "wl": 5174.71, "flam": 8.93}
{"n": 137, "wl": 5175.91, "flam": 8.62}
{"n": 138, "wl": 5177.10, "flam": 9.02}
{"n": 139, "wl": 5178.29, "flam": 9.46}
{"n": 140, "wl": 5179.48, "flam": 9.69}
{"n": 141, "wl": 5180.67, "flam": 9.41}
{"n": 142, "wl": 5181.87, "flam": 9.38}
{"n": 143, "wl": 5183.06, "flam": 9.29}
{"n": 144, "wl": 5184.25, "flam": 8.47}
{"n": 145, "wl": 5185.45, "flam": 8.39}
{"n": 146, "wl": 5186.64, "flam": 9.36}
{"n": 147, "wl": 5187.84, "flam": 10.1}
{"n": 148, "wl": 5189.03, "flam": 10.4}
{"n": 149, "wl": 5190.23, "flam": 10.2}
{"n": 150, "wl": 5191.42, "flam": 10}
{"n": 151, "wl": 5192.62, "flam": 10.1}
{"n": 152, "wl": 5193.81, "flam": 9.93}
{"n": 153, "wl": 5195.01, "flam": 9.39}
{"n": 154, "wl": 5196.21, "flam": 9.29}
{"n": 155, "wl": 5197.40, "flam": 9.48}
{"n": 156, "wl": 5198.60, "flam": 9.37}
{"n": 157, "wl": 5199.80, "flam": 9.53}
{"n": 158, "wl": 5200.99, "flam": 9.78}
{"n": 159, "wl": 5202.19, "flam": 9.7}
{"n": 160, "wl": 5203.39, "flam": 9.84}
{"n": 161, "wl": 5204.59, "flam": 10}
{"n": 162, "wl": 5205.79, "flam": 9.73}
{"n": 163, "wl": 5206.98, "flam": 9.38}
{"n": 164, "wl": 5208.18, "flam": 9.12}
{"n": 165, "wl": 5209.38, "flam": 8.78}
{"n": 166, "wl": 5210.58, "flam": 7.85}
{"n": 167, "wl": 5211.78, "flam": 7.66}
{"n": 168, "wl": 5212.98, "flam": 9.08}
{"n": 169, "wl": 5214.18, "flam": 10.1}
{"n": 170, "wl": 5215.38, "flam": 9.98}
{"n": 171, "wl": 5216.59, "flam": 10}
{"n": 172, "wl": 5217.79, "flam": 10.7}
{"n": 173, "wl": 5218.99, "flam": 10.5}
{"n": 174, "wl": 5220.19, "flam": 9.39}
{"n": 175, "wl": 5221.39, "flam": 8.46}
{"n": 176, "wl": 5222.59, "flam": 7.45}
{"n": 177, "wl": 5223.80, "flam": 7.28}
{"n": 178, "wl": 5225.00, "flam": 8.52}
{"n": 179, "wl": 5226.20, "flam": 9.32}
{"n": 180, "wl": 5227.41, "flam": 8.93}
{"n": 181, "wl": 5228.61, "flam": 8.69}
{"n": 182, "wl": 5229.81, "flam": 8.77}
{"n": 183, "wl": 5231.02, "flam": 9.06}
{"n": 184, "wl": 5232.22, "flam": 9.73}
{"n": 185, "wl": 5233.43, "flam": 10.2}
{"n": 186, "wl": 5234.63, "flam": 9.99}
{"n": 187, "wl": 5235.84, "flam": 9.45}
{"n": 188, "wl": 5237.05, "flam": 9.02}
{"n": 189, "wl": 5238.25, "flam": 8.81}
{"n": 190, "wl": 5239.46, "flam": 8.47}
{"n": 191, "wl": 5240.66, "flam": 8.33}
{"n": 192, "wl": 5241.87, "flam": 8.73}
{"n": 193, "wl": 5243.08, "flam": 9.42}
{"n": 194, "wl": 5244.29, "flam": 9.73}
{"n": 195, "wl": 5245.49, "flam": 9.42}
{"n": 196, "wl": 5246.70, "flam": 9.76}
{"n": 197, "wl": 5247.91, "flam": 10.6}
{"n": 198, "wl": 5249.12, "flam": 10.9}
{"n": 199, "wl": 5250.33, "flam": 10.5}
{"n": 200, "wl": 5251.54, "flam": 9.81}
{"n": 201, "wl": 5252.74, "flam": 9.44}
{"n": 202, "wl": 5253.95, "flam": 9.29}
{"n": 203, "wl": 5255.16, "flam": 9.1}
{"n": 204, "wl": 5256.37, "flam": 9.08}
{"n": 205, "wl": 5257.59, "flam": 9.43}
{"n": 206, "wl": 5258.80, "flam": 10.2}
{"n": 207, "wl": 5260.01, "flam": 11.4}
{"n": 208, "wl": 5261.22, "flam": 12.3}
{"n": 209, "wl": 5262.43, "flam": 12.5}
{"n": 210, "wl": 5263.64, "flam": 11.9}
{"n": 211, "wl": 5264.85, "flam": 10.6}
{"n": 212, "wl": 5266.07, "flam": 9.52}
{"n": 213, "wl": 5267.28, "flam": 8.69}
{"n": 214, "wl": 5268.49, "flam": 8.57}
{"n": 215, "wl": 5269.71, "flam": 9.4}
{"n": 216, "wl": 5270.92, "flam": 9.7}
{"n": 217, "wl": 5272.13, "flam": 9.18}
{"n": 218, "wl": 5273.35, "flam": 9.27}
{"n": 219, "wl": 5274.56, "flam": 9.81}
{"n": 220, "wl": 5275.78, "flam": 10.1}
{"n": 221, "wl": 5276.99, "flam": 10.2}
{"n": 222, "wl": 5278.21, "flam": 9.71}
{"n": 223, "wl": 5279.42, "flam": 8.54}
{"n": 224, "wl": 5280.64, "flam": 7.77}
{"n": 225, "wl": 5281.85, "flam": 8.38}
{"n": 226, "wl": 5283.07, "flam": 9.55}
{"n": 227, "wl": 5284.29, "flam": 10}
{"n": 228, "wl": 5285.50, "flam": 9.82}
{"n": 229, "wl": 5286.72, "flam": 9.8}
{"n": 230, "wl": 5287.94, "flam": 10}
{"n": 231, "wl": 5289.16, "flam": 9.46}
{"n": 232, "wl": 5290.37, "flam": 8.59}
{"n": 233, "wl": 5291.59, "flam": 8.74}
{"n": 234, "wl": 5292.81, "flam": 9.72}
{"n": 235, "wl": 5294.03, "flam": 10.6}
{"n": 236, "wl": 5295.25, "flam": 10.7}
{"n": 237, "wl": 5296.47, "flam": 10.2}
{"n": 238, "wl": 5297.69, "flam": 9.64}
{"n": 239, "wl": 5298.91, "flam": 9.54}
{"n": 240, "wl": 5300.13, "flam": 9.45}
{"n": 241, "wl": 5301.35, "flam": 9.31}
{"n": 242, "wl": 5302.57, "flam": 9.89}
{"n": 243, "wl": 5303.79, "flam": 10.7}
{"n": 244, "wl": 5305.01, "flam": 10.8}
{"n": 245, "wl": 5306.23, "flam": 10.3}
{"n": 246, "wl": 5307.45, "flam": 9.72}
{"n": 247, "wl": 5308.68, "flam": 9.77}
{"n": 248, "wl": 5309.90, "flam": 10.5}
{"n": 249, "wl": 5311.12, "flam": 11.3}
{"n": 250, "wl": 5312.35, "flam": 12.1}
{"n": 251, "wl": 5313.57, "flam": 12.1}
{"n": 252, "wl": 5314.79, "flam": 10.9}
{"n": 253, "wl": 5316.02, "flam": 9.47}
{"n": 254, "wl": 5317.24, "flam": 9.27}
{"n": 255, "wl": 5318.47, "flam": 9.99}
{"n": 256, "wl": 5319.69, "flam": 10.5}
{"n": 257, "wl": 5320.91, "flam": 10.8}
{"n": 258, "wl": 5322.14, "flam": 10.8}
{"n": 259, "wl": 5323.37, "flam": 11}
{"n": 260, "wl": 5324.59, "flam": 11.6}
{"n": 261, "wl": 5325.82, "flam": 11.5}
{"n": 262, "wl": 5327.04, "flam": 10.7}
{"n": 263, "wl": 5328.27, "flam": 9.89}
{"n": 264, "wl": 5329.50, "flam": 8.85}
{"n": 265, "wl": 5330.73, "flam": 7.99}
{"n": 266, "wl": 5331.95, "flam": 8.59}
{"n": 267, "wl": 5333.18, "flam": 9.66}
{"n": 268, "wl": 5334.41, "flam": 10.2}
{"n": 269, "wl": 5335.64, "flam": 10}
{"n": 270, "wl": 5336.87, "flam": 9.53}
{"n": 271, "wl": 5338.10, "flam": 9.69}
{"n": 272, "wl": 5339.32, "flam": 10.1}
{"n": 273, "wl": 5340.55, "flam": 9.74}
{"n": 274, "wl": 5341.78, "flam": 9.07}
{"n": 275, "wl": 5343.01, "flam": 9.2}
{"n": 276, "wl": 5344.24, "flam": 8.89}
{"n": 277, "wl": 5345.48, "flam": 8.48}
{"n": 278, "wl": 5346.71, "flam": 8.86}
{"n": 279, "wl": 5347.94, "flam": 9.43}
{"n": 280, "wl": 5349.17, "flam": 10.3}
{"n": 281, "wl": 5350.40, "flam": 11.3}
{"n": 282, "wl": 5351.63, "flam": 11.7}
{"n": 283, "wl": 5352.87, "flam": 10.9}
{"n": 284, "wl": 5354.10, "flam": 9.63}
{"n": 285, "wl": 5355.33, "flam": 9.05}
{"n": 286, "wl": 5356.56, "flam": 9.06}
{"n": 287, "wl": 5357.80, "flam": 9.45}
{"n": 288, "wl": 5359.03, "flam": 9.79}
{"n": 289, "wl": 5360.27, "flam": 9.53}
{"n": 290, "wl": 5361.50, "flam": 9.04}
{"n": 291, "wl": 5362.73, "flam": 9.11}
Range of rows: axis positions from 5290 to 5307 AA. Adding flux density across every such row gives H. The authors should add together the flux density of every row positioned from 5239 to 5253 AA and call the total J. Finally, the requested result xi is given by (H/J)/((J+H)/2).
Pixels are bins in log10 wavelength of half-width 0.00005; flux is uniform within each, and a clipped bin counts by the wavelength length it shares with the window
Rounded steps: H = 138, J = 115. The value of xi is 0.0095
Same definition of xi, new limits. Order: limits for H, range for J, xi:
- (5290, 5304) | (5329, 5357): 0.0032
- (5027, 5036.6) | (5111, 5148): 0.0016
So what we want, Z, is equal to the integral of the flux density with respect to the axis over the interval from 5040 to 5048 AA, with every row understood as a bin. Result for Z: 74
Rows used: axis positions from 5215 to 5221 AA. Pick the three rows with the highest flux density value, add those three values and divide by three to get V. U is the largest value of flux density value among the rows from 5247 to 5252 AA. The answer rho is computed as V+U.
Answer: 21.3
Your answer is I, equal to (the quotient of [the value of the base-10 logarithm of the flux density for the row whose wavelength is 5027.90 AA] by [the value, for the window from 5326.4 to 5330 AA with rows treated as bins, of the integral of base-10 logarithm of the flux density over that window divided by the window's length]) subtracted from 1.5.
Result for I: 0.61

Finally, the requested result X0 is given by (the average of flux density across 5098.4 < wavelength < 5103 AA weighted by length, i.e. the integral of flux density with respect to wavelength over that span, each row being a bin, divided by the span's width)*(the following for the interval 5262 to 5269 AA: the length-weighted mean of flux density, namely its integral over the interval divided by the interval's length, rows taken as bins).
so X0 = 89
